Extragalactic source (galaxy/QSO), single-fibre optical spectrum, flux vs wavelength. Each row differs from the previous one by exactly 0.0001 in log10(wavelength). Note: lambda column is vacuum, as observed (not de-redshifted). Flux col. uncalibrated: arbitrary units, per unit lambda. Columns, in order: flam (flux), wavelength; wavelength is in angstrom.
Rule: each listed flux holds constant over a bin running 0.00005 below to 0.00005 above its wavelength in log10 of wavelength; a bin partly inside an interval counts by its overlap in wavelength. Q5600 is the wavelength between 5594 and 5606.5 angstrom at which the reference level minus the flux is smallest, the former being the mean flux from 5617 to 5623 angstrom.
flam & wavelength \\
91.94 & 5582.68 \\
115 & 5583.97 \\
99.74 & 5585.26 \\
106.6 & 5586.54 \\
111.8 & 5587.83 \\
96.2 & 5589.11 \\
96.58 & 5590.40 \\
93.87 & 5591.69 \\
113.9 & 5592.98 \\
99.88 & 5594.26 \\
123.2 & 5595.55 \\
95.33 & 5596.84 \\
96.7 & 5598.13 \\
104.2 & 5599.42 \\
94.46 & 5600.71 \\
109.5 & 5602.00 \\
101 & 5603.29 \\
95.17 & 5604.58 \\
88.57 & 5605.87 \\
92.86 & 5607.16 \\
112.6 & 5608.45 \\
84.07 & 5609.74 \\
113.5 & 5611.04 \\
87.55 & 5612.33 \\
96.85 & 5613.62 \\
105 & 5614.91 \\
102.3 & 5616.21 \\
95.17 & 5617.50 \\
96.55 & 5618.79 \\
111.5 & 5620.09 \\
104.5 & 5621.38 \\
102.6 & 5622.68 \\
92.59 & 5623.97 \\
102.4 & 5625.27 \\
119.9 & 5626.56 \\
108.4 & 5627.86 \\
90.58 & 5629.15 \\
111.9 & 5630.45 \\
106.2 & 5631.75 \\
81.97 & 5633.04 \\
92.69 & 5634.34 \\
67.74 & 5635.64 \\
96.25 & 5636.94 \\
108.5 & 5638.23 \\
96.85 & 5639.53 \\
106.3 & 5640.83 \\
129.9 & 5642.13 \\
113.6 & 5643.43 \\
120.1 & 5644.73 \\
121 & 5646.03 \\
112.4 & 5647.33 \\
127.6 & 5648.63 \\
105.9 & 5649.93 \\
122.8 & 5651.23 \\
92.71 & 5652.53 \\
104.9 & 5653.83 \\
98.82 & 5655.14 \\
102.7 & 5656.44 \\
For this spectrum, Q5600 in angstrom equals 5595.55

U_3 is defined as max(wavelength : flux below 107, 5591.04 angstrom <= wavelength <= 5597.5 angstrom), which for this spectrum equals 5596.84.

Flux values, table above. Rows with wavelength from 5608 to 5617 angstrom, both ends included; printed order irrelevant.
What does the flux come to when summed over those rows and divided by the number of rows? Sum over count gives 100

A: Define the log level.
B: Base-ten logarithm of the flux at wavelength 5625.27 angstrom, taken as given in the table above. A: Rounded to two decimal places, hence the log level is 2.01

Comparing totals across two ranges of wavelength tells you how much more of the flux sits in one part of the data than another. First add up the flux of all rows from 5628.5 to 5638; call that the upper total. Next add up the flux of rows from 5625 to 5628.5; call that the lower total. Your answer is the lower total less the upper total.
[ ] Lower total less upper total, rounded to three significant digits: -317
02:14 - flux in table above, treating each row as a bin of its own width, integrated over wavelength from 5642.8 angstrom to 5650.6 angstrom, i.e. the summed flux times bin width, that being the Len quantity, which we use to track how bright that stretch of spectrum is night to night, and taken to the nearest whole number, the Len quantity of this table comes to 911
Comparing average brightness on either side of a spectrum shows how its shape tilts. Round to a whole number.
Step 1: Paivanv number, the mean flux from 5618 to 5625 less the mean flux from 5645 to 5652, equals -16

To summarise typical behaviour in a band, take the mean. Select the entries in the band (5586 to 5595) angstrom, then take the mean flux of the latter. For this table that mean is 103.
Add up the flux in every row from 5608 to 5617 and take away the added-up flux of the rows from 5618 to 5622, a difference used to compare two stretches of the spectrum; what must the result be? 389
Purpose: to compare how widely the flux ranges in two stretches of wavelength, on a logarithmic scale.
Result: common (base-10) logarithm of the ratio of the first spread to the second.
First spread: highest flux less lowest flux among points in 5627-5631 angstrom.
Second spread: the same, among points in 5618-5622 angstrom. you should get 0.15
